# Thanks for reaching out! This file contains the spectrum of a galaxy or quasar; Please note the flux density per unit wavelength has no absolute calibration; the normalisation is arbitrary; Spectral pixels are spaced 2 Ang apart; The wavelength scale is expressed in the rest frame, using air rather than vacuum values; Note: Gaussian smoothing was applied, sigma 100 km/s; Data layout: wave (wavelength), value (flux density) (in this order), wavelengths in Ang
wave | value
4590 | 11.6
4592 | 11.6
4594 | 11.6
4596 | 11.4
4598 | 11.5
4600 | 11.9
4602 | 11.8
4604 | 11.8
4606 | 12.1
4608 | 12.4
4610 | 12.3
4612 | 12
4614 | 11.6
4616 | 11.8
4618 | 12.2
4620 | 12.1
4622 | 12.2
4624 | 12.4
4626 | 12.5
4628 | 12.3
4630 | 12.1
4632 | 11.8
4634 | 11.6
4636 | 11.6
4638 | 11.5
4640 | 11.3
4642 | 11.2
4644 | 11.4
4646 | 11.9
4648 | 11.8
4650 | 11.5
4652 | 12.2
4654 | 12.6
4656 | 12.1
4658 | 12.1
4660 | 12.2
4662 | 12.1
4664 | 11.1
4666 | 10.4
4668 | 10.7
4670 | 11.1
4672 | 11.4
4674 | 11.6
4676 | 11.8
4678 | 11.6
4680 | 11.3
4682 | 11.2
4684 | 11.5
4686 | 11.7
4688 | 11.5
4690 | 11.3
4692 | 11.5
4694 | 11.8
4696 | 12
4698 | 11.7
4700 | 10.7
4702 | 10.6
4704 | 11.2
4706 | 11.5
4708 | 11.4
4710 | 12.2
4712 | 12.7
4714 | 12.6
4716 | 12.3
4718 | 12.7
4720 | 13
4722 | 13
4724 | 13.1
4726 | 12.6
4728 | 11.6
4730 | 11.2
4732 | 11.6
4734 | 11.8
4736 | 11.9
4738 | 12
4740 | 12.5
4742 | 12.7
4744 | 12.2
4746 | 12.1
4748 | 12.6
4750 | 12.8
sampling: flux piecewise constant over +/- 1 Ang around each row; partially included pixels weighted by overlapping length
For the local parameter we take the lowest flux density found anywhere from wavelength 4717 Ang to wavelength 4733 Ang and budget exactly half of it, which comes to 5.60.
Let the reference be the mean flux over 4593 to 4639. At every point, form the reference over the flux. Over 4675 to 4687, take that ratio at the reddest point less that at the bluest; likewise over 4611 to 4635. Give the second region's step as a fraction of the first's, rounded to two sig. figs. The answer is 4.0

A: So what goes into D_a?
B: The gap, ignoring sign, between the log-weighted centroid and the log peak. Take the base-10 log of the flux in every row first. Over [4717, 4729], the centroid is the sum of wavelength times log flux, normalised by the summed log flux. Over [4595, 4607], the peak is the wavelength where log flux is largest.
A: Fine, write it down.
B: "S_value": 117.0 Ang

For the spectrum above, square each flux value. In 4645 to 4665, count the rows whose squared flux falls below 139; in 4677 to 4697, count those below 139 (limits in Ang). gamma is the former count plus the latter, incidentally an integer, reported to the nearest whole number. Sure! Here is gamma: 10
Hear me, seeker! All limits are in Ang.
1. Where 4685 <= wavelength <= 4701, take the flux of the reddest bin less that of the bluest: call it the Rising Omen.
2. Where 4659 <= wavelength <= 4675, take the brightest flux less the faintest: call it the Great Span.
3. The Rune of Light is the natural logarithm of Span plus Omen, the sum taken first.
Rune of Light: -0.22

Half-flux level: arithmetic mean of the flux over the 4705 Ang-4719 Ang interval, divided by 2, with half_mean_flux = 6.10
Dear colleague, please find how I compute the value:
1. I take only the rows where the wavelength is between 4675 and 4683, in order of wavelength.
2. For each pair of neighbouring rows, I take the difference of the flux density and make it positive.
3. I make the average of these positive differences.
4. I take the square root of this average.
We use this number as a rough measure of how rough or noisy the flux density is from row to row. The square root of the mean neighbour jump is 0.45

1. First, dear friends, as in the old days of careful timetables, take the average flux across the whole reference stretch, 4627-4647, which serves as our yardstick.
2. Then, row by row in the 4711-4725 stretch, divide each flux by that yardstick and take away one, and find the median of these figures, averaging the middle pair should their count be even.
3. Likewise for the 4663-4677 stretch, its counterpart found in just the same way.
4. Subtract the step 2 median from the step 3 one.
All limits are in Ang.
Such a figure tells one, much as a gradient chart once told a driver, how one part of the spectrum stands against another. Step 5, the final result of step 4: -0.14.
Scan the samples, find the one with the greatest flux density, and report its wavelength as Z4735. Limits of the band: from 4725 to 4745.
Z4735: 4742 Ang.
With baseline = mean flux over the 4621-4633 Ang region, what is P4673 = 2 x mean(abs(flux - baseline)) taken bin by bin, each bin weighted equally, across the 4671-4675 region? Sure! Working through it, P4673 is 1.43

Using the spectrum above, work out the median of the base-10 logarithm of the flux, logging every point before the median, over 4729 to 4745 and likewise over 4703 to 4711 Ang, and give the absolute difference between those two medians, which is 0.019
